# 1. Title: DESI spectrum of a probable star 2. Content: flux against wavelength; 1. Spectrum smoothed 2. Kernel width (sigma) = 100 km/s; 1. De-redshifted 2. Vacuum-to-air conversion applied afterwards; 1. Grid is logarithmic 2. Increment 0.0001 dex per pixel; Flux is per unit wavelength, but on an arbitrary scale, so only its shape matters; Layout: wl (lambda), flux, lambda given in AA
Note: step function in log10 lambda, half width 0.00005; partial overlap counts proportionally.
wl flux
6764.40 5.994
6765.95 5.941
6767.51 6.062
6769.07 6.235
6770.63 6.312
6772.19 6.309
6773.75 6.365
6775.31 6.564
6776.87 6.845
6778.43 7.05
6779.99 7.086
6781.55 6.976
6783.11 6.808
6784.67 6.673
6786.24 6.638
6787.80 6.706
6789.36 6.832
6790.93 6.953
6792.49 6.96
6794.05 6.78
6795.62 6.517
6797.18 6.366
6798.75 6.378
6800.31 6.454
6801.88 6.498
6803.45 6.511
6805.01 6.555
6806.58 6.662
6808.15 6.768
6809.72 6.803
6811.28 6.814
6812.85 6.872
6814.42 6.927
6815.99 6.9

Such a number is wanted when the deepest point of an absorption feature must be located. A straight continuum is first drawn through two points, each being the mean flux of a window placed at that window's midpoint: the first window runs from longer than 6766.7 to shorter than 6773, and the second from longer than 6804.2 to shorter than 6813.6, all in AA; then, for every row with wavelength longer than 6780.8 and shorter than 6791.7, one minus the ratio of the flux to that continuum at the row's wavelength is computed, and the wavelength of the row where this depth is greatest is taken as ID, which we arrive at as 6786.24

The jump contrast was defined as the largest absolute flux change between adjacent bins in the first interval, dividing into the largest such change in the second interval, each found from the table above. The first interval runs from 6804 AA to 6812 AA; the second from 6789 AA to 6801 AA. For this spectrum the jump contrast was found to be 2.46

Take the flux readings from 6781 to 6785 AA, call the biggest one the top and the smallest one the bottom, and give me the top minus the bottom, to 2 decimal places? 0.30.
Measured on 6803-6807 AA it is 0.15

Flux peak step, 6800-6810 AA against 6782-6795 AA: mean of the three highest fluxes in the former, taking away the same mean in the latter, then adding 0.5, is 0.33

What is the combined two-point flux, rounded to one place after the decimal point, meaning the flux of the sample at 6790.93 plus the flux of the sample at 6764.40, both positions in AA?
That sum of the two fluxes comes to 12.9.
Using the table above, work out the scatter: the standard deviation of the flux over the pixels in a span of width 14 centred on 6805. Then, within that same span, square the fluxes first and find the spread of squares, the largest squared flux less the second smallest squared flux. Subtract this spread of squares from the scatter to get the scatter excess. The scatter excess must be -4.6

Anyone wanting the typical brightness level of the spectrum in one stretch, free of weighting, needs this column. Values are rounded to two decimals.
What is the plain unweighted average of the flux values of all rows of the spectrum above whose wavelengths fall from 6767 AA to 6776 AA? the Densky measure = 6.31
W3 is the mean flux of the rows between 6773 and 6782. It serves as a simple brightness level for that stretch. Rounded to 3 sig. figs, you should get 6.81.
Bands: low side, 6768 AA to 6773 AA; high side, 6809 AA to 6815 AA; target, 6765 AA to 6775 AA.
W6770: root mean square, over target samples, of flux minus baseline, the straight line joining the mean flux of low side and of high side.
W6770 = 0.14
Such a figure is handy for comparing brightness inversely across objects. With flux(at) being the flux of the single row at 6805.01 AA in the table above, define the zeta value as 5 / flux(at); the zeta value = 0.76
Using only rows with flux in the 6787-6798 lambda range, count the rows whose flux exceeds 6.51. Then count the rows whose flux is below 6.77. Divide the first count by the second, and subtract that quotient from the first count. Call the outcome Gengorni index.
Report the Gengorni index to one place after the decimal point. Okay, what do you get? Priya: 4.0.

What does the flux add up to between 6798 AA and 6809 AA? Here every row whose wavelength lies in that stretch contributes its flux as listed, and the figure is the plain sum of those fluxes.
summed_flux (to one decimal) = 45.8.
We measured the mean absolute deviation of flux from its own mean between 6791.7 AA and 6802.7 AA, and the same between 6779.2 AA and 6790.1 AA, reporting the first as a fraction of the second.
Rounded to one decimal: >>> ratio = 1.4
